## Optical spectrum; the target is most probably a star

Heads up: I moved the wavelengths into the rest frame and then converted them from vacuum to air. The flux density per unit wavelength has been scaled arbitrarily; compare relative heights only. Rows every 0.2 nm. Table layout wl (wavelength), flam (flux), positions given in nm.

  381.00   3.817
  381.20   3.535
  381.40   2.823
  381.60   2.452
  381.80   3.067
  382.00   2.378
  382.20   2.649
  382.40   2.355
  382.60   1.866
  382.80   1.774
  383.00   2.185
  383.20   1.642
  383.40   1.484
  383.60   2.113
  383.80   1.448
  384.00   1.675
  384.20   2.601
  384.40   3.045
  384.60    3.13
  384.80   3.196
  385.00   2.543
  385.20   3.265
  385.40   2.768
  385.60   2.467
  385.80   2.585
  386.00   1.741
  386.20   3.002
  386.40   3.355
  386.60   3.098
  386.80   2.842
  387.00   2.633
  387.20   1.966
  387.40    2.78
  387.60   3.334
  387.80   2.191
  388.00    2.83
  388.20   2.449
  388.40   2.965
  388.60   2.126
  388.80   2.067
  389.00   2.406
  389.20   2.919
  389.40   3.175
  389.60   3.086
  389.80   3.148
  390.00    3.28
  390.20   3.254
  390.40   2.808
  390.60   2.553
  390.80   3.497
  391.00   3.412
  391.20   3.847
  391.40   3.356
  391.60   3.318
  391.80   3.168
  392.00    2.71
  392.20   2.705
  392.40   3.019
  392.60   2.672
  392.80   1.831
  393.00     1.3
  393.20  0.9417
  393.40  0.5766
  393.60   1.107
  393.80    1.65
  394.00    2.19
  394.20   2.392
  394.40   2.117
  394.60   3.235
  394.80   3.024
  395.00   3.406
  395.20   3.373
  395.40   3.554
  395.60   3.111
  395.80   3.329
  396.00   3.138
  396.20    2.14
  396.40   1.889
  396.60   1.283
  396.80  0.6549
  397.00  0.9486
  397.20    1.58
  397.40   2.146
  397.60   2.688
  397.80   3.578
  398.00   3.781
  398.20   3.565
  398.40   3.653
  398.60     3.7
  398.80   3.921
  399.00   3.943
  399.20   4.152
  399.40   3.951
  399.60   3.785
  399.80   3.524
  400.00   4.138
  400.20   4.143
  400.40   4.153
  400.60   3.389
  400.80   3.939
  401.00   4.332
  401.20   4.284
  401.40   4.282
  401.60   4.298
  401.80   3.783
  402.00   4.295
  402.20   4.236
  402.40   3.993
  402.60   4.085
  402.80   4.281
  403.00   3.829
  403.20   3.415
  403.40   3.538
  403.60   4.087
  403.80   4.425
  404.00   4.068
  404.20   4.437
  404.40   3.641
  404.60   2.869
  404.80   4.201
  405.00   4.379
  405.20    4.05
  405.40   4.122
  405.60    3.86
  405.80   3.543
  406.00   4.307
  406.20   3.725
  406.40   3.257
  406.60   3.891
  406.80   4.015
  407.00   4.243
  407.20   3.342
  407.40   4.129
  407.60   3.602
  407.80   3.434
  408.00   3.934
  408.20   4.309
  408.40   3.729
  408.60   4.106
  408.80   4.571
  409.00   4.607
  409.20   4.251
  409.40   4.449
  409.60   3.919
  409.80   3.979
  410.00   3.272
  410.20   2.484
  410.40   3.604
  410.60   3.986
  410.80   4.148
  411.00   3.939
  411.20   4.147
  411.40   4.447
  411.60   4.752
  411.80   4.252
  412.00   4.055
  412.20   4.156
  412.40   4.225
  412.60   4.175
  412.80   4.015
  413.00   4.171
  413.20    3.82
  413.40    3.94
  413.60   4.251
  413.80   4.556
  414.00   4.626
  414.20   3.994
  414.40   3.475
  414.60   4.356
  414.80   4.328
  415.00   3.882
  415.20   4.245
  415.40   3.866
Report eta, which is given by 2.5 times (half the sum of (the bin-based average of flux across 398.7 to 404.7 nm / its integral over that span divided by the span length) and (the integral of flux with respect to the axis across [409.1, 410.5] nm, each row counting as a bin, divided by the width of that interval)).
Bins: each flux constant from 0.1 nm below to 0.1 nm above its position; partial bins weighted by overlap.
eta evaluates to 9.6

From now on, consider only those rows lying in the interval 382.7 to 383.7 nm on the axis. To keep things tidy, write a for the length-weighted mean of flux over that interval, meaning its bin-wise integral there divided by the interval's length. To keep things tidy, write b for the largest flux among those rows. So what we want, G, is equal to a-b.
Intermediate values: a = 1.8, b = 2.185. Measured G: -0.345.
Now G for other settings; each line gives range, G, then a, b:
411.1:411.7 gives -0.303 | 4.4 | 4.752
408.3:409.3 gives -0.354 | 4.3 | 4.607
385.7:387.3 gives -0.702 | 2.7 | 3.355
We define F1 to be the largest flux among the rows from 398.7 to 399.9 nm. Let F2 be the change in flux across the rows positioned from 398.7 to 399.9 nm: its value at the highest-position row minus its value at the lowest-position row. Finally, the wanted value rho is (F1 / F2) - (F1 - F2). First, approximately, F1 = 4.152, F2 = -0.4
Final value -15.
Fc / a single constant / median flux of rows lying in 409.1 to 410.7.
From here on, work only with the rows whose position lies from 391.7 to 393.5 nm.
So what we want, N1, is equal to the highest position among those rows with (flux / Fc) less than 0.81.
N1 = 393.40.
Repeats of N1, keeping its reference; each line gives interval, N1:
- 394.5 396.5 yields 396.40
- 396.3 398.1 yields 397.60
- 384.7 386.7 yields 386.60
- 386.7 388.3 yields 388.20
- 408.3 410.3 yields 410.20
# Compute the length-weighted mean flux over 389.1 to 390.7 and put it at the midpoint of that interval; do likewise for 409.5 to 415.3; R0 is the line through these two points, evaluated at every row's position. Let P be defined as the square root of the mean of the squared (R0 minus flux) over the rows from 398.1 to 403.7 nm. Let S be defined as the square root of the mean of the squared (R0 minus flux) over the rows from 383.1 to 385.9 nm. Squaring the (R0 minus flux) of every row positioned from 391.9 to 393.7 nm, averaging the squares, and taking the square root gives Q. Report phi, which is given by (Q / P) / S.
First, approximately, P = 0.51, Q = 1.56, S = 0.7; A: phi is 4.3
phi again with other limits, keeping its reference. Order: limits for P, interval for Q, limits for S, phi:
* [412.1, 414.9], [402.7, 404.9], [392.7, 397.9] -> 1.3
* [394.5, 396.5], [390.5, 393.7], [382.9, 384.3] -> 2.1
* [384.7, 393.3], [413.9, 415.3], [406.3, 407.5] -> 1.4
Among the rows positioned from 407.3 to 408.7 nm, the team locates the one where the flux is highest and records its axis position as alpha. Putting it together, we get 408.20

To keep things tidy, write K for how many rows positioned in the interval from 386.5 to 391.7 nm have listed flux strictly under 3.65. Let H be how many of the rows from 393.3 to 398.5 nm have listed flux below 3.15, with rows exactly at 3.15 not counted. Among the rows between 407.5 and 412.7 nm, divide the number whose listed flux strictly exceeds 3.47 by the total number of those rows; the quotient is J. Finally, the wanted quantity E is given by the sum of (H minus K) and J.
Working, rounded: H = 17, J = 0.88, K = 25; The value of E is -7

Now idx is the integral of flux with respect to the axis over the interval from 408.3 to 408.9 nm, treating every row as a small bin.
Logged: 2.5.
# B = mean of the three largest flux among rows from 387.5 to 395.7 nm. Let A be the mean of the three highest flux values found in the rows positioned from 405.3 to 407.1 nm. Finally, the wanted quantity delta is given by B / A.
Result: 0.86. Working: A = 4.22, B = 3.6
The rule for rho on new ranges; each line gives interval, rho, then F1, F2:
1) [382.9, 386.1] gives -11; 3.265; -0.4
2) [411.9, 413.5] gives -41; 4.225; -0.1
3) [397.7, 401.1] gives 2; 4.332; 0.8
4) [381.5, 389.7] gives 3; 3.355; 0.6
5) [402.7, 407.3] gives -10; 4.437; -0.9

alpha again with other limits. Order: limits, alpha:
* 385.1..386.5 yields 386.40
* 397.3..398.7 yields 398.00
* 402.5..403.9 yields 403.80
